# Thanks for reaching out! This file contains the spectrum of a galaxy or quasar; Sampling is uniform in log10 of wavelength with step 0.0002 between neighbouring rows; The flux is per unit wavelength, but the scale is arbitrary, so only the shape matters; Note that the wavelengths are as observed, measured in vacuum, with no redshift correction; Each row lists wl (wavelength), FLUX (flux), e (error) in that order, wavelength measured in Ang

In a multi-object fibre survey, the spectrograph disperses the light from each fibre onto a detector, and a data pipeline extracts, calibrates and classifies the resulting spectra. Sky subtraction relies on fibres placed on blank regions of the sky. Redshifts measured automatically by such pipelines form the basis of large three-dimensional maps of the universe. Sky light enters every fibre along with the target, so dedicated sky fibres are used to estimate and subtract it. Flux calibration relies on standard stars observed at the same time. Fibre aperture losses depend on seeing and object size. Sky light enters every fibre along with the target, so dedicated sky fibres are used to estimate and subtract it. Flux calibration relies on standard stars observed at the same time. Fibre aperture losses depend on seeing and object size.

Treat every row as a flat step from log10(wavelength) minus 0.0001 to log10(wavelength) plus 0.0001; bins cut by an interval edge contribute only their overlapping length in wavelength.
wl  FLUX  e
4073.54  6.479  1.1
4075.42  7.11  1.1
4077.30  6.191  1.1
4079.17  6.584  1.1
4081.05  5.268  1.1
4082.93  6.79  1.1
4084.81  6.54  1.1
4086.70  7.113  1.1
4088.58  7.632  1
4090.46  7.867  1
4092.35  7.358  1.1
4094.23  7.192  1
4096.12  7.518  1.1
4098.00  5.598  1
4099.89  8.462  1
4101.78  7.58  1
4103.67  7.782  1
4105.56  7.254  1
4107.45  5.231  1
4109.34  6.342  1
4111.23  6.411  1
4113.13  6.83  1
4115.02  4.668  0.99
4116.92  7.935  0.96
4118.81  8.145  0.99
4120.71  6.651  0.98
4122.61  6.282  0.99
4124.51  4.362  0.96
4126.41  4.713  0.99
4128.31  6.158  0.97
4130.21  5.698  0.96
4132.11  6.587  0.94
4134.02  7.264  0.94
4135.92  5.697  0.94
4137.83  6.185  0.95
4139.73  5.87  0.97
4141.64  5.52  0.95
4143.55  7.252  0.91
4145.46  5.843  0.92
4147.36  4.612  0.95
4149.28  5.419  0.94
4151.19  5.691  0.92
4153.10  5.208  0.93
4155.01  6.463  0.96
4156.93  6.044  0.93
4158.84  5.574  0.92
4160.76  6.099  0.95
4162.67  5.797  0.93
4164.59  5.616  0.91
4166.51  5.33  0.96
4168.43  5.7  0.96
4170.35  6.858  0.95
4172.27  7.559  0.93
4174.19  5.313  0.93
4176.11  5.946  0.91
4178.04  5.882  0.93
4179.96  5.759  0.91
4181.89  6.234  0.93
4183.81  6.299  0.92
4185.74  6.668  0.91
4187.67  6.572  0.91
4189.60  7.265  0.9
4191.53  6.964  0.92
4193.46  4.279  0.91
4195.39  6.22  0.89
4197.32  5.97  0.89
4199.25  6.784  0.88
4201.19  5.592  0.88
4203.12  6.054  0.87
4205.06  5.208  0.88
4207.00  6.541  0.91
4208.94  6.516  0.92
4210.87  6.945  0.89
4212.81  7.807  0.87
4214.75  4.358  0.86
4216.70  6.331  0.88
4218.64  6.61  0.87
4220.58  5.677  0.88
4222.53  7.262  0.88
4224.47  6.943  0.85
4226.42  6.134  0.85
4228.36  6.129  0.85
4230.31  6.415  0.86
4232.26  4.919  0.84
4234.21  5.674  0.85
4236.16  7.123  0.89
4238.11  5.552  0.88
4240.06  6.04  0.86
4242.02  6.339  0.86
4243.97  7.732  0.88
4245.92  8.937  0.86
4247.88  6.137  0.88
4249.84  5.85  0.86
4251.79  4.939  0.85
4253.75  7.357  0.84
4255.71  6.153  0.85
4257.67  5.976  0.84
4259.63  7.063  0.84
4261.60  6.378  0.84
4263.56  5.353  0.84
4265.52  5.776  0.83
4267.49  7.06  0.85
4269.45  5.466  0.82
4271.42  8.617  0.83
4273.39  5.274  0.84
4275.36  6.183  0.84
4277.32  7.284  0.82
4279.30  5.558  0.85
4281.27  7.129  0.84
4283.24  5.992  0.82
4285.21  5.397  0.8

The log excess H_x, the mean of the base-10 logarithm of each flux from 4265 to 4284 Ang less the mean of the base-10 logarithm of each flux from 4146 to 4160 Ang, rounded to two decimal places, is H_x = 0.06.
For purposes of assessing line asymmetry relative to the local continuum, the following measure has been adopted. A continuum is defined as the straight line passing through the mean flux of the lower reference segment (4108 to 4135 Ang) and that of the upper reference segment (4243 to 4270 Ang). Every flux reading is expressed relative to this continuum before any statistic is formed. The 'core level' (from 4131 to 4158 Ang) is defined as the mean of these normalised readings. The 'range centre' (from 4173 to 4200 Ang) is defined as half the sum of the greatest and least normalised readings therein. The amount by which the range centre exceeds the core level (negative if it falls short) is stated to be -0.04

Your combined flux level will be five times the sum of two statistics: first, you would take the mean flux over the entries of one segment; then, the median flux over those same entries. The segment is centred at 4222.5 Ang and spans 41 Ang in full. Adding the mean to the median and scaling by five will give 62.7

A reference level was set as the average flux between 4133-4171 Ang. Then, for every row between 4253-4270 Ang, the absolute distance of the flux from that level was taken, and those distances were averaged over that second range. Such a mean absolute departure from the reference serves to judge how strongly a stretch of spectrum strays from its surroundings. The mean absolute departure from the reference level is 0.63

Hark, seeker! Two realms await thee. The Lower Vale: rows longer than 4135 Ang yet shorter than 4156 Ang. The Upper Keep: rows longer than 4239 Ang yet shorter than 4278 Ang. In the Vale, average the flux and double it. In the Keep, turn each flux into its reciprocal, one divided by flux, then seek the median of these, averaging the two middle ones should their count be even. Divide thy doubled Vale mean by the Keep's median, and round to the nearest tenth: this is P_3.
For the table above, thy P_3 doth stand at 71.5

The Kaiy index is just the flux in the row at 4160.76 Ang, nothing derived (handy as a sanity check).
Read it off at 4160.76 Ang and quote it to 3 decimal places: 6.099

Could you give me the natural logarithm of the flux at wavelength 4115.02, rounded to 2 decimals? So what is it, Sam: 1.54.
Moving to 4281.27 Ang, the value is 1.96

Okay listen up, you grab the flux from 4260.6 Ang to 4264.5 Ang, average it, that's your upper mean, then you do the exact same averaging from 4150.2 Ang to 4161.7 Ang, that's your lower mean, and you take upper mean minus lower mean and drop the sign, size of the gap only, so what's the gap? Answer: 0.02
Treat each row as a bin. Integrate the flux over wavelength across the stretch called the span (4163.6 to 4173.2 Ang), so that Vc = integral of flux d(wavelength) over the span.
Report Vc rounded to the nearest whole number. 60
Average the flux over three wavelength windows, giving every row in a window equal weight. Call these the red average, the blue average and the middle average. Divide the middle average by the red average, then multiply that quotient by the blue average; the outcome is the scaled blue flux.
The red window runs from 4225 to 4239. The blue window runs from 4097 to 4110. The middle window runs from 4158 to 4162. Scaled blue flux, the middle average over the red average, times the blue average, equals 6.7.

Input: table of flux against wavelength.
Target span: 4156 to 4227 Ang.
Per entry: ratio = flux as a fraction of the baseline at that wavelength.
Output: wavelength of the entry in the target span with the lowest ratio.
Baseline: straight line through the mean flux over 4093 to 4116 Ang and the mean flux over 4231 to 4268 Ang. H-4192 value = 4193.46 Ang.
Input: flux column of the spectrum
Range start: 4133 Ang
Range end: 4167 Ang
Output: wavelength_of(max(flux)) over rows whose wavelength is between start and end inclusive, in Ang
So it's 4134.02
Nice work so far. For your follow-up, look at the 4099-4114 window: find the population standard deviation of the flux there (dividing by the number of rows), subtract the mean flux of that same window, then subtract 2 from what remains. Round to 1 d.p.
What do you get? -8.0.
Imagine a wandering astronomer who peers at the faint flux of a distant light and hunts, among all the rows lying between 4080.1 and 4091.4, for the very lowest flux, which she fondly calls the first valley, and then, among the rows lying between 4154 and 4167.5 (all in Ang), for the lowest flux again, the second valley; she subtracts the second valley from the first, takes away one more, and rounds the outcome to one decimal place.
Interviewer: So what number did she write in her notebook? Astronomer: -1.1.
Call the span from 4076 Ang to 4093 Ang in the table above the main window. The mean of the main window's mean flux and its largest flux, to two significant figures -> 7.3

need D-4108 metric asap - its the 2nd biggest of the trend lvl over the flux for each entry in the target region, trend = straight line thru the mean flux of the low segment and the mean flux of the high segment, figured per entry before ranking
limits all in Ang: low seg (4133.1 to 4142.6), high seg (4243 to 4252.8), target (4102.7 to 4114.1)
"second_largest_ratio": 0.94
